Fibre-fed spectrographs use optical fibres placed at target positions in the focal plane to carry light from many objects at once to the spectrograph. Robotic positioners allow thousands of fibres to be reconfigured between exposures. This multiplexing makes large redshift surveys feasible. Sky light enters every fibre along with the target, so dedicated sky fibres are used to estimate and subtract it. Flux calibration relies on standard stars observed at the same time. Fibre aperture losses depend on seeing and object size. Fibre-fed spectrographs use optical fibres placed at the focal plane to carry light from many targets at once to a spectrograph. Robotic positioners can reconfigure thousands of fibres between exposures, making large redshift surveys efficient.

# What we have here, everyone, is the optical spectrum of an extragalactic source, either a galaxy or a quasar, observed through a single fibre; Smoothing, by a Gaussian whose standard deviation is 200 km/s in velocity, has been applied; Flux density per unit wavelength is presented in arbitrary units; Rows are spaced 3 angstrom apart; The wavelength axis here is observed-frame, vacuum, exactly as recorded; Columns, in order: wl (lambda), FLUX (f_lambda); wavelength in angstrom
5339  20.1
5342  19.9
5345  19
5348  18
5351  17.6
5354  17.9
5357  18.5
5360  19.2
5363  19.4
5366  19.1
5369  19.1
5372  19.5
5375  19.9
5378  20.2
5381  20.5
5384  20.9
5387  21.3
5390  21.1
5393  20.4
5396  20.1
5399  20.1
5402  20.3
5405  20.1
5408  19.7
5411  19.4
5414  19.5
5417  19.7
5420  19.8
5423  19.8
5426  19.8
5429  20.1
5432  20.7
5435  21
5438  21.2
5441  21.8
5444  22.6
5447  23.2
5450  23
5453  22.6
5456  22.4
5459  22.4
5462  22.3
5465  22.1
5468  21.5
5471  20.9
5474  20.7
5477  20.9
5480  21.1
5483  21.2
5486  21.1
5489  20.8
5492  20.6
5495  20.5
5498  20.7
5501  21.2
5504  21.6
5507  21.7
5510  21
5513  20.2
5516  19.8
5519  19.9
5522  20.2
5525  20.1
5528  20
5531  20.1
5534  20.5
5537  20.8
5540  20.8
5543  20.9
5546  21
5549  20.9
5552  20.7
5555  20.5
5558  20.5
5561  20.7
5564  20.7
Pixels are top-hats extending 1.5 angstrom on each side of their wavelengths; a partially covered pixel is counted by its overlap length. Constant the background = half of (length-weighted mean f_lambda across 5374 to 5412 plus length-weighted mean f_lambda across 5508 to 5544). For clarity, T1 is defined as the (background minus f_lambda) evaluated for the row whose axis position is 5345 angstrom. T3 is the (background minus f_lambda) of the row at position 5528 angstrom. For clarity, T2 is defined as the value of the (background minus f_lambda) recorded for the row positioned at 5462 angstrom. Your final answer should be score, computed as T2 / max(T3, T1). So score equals -1.4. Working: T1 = 1.3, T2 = -2.0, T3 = 0.3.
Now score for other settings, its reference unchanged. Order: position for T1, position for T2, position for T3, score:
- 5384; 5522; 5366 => 0.1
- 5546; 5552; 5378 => -2.4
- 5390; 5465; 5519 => -3.9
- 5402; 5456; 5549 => -43.5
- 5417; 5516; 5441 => 0.8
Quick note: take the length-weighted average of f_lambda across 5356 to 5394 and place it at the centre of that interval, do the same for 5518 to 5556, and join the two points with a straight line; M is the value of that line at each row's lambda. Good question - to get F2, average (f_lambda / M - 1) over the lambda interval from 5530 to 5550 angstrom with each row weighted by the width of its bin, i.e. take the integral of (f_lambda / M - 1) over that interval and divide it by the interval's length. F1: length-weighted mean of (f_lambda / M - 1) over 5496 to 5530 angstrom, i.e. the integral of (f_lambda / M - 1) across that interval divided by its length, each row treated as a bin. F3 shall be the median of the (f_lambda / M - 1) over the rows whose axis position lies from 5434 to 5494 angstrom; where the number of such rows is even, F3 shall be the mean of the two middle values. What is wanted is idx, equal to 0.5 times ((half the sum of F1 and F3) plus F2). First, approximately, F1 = 0.008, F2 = 0.010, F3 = 0.06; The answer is 0.021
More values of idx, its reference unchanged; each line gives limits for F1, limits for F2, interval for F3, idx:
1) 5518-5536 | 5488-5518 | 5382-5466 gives 0.015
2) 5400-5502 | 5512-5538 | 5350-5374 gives -0.007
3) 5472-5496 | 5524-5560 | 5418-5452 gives 0.019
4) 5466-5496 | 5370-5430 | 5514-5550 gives 0.008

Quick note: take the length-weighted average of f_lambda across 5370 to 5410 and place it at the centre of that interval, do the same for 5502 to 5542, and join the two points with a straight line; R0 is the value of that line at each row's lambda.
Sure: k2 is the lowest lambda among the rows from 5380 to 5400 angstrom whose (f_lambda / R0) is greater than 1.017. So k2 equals 5384 angstrom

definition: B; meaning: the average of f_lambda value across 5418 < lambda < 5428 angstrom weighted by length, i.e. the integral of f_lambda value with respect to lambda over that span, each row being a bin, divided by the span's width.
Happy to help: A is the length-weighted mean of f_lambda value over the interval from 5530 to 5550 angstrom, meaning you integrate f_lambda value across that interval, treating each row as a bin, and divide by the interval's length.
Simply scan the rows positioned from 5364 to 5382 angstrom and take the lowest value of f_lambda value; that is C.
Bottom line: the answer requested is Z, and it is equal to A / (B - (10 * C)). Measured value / -0.121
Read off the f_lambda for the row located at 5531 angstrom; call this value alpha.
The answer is 20.1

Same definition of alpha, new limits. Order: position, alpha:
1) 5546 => 21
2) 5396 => 20.1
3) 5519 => 19.9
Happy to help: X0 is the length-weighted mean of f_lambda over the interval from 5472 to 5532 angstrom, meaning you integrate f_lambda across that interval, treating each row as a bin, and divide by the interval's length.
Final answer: 20.7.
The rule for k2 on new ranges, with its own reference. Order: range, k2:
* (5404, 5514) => 5435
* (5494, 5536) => 5501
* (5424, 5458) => 5435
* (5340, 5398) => 5384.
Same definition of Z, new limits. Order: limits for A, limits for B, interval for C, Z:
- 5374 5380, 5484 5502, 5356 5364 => -0.122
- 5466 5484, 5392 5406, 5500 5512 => -0.111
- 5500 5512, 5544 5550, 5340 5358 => -0.138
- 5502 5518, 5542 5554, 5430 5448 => -0.112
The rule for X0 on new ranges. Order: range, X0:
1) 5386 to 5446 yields 20.4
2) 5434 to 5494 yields 21.7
